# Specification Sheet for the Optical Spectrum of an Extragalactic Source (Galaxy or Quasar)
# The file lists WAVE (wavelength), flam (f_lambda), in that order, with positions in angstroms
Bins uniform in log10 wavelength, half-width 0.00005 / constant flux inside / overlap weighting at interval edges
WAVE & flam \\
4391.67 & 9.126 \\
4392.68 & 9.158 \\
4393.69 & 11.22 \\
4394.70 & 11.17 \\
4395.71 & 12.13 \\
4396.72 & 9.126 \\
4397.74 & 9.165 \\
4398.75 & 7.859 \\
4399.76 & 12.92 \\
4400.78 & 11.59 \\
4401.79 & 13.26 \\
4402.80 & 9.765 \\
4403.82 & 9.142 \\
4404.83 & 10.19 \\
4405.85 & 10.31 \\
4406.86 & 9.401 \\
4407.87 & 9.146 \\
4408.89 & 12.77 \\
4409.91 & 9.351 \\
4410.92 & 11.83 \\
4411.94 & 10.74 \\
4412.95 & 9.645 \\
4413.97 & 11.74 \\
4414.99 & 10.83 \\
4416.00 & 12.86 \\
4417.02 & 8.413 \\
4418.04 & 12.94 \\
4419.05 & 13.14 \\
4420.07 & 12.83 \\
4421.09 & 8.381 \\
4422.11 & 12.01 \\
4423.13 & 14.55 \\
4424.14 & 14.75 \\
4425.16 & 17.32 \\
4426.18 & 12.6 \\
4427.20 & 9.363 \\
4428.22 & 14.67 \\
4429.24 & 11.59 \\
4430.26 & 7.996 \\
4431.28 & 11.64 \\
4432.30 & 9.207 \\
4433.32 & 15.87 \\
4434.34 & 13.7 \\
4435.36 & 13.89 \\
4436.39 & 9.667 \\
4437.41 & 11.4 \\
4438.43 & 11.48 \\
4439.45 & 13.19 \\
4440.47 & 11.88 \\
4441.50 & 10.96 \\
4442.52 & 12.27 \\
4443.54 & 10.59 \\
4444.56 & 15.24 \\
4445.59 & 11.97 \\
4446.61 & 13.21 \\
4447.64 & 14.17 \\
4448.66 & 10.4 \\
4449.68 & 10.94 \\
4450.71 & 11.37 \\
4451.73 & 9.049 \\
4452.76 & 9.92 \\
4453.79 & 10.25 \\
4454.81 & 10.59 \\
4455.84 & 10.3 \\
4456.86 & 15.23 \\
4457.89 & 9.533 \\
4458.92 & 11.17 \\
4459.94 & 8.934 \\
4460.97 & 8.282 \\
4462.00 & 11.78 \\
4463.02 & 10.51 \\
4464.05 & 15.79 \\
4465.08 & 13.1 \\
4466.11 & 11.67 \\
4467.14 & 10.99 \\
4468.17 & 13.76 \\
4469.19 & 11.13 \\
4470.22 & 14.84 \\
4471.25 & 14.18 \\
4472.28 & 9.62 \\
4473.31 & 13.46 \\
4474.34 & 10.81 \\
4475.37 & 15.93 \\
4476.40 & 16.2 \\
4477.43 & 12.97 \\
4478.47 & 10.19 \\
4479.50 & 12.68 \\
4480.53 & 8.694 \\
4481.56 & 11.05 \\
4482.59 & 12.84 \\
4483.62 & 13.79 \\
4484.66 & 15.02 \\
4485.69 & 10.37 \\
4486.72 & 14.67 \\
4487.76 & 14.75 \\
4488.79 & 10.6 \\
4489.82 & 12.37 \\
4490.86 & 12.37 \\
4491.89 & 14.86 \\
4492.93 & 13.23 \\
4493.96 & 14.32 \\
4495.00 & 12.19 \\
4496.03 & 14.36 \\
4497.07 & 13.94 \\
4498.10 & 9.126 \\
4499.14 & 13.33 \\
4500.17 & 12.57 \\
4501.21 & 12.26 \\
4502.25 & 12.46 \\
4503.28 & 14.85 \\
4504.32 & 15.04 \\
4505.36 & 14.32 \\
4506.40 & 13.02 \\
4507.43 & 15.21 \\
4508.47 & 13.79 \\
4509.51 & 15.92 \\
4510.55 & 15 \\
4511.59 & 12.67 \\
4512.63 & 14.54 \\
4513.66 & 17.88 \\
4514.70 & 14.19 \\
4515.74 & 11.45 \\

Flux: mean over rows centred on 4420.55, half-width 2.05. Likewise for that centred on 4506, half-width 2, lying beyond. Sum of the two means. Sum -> 26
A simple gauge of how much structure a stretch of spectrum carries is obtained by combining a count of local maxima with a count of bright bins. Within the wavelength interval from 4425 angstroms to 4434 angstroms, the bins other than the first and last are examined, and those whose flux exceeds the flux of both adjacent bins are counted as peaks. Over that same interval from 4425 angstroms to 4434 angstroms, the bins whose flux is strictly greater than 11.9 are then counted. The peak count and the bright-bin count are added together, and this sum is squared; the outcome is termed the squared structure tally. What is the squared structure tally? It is 36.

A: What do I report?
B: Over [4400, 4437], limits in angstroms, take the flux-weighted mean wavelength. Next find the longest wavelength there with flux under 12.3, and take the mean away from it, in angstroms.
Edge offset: 17.2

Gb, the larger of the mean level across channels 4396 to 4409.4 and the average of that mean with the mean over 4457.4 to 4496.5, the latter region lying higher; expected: 11.4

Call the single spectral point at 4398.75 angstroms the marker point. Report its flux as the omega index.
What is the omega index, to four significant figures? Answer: 7.859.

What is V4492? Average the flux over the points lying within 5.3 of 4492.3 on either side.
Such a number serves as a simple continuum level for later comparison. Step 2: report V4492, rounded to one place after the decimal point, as 13.3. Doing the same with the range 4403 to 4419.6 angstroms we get 10.8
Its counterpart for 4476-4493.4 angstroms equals 12.7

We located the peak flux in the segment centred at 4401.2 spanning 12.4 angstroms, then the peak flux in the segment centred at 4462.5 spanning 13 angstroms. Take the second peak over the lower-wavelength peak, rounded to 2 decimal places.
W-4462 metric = 1.19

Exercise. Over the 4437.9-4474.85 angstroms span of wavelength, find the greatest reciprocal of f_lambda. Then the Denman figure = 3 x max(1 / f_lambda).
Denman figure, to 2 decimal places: 0.36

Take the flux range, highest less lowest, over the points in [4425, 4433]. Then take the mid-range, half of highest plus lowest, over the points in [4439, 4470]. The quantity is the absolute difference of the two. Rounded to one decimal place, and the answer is 2.7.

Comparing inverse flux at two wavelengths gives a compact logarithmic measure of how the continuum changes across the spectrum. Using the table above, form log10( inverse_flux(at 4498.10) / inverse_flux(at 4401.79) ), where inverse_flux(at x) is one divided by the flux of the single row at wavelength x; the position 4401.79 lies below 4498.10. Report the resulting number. 0.16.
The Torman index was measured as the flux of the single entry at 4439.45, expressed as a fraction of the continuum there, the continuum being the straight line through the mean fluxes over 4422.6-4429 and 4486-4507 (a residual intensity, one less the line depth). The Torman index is 0.96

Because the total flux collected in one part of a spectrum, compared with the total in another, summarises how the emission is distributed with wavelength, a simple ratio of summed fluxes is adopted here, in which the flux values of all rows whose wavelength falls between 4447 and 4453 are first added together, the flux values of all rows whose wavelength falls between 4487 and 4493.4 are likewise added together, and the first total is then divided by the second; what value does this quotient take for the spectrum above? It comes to 0.84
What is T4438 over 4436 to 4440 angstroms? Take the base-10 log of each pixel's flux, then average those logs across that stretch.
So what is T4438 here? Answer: 1.06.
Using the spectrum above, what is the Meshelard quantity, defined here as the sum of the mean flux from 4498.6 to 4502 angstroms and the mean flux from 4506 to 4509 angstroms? 26.7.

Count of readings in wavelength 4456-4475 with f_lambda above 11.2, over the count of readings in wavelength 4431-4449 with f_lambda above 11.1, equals 0.7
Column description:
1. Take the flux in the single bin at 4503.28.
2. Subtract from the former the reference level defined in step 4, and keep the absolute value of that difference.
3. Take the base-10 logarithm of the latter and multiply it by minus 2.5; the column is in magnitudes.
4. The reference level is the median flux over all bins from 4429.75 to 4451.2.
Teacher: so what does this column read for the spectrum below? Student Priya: -1.3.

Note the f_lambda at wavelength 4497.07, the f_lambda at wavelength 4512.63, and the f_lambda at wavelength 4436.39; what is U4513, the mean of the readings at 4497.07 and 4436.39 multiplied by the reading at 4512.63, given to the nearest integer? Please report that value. 172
